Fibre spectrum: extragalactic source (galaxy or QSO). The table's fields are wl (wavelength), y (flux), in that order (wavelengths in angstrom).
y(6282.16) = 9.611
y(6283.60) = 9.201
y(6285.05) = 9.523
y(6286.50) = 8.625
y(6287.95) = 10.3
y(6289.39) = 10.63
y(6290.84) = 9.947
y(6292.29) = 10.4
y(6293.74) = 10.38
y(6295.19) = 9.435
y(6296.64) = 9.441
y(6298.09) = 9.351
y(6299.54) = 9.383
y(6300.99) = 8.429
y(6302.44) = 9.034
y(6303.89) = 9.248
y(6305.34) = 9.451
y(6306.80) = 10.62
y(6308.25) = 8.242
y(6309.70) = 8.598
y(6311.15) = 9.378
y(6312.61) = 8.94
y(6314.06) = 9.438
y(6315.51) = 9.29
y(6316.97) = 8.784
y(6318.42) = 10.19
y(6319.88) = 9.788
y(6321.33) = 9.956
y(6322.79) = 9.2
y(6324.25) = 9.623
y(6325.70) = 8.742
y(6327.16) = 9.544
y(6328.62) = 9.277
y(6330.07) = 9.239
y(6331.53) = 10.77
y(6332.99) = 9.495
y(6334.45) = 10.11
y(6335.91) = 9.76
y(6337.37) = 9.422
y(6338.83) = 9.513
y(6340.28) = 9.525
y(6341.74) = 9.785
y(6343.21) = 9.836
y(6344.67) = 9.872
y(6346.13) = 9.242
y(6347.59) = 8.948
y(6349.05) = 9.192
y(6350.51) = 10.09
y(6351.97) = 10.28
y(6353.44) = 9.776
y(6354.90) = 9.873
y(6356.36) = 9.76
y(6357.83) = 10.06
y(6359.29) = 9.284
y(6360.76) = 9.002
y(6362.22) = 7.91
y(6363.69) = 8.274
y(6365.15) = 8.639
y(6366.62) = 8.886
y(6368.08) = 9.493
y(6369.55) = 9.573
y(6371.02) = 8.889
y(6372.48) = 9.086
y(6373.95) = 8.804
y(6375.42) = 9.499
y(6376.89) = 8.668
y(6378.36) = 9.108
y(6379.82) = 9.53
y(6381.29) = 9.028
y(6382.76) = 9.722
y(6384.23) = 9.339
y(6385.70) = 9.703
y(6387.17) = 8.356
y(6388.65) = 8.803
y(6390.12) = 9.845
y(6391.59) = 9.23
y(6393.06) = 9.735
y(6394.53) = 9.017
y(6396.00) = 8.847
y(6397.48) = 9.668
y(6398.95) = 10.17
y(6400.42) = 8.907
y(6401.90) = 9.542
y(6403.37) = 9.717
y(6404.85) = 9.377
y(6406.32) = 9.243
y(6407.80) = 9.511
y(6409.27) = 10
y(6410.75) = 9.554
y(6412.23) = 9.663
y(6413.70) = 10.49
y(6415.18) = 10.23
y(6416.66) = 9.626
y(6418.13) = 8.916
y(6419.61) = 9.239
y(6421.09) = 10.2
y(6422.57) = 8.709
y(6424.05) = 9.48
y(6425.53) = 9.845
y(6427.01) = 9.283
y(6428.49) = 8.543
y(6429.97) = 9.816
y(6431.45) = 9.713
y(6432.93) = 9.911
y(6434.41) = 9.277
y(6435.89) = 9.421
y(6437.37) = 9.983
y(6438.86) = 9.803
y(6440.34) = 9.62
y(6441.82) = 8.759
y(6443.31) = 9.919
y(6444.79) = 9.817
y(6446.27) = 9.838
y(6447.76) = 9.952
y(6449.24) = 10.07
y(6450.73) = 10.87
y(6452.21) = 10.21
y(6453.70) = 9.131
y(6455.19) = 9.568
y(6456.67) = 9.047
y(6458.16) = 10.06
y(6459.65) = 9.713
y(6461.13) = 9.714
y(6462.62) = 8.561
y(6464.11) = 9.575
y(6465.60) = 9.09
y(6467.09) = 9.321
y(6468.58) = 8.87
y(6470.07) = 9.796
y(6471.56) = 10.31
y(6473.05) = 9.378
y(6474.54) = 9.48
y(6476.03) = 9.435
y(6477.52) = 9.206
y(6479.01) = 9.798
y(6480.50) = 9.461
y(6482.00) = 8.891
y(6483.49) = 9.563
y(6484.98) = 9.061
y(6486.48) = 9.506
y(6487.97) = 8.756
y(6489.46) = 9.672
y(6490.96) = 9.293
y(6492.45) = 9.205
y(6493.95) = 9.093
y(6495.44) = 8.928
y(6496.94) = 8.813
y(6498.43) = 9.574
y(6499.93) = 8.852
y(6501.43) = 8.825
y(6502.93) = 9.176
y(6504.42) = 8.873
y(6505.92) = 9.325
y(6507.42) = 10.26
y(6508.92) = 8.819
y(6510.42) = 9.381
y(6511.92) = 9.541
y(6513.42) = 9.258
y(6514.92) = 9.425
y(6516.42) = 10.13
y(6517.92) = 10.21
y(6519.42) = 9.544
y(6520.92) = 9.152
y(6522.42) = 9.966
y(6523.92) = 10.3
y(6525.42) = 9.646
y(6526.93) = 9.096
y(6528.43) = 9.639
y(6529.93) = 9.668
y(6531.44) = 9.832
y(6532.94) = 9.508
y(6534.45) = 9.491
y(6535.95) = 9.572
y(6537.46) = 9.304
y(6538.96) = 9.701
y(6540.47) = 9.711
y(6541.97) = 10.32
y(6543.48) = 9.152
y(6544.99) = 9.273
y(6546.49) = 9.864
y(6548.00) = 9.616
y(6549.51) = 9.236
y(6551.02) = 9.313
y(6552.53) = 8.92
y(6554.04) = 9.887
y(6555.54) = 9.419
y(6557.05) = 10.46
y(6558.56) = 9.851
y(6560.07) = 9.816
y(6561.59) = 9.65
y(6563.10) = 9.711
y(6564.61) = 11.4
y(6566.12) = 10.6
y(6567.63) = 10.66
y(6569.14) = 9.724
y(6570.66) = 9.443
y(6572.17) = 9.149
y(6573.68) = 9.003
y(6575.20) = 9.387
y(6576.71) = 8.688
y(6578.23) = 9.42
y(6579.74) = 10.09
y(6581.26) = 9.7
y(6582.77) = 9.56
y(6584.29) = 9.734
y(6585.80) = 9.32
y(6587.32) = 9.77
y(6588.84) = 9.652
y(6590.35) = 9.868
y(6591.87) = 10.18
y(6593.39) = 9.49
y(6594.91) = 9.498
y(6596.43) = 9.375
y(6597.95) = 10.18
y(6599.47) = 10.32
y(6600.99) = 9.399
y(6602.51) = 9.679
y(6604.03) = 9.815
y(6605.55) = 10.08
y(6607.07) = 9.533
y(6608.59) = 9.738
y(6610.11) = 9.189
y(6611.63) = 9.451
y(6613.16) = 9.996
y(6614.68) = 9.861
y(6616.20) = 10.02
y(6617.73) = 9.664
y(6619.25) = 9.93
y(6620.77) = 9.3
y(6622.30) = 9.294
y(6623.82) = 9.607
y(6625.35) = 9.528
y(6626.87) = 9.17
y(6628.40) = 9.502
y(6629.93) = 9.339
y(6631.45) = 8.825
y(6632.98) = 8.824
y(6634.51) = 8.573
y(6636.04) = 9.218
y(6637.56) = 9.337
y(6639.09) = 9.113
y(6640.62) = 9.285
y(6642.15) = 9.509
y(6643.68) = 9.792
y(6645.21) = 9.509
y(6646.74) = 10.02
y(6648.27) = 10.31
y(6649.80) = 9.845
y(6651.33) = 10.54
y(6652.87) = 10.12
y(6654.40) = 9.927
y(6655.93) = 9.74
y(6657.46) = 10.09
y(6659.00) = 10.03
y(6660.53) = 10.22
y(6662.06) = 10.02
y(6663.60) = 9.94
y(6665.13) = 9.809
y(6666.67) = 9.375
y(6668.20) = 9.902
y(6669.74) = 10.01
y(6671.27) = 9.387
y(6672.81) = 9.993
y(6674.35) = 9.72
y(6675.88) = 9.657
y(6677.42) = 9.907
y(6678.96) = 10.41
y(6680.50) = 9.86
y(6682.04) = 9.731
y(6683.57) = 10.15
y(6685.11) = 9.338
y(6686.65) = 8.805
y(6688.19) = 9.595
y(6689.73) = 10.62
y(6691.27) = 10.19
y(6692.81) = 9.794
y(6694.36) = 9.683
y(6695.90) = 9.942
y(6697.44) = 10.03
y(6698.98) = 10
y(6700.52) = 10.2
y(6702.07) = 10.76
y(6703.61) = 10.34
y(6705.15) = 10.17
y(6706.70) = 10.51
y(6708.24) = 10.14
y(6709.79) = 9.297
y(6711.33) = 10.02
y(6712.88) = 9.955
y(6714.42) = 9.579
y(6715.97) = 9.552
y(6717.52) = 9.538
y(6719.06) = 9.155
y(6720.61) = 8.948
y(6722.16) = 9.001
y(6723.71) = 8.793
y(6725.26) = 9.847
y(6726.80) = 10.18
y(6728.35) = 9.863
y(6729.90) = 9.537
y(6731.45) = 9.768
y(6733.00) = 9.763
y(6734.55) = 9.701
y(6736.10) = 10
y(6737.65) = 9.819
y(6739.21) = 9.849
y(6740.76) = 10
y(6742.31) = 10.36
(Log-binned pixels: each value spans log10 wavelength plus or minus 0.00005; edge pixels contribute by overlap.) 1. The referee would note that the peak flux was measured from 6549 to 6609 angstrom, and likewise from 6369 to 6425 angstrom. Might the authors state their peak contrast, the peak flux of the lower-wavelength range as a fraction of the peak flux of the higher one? 0.92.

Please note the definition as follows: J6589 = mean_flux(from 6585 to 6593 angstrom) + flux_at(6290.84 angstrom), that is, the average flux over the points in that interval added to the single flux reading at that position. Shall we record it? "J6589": 19.7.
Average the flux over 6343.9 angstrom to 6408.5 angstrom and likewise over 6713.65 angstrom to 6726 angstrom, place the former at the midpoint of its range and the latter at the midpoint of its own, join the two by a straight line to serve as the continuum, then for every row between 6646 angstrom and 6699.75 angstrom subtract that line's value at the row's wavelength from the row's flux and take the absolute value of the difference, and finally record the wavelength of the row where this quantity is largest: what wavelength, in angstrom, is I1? 6689.73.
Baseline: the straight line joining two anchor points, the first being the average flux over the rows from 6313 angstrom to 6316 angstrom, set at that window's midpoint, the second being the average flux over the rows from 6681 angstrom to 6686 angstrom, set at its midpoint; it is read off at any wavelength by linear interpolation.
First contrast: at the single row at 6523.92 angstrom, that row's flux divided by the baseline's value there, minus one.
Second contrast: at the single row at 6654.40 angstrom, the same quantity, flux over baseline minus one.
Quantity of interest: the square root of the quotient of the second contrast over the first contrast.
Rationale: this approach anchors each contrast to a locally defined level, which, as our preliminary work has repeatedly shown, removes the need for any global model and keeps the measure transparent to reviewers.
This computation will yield 0.5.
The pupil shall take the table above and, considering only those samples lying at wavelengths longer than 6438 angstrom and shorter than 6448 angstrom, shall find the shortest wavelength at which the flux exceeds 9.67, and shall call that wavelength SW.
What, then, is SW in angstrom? 6438.86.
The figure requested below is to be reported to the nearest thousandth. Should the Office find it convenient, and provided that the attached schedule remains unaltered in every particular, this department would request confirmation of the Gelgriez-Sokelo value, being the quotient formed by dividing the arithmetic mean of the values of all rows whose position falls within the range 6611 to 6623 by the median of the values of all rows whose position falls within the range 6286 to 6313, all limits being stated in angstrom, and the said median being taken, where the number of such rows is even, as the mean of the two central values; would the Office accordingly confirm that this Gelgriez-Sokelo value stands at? 1.033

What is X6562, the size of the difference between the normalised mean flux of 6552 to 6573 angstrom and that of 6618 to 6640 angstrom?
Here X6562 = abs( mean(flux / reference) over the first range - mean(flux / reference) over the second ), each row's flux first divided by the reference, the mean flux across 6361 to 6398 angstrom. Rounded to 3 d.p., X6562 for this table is 0.072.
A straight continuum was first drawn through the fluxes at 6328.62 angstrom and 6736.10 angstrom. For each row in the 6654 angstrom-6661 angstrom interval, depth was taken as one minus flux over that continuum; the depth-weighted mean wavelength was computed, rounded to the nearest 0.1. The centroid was 6659.3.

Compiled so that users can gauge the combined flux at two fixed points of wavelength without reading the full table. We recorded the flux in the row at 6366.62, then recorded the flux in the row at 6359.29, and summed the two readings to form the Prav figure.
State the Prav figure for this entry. 18.2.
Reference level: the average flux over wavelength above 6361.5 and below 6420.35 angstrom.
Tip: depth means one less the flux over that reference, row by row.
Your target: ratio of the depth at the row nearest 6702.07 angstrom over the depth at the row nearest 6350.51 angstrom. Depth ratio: 1.8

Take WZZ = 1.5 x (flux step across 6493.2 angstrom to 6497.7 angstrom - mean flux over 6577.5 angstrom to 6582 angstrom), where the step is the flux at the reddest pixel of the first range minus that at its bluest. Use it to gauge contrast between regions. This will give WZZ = -15.0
